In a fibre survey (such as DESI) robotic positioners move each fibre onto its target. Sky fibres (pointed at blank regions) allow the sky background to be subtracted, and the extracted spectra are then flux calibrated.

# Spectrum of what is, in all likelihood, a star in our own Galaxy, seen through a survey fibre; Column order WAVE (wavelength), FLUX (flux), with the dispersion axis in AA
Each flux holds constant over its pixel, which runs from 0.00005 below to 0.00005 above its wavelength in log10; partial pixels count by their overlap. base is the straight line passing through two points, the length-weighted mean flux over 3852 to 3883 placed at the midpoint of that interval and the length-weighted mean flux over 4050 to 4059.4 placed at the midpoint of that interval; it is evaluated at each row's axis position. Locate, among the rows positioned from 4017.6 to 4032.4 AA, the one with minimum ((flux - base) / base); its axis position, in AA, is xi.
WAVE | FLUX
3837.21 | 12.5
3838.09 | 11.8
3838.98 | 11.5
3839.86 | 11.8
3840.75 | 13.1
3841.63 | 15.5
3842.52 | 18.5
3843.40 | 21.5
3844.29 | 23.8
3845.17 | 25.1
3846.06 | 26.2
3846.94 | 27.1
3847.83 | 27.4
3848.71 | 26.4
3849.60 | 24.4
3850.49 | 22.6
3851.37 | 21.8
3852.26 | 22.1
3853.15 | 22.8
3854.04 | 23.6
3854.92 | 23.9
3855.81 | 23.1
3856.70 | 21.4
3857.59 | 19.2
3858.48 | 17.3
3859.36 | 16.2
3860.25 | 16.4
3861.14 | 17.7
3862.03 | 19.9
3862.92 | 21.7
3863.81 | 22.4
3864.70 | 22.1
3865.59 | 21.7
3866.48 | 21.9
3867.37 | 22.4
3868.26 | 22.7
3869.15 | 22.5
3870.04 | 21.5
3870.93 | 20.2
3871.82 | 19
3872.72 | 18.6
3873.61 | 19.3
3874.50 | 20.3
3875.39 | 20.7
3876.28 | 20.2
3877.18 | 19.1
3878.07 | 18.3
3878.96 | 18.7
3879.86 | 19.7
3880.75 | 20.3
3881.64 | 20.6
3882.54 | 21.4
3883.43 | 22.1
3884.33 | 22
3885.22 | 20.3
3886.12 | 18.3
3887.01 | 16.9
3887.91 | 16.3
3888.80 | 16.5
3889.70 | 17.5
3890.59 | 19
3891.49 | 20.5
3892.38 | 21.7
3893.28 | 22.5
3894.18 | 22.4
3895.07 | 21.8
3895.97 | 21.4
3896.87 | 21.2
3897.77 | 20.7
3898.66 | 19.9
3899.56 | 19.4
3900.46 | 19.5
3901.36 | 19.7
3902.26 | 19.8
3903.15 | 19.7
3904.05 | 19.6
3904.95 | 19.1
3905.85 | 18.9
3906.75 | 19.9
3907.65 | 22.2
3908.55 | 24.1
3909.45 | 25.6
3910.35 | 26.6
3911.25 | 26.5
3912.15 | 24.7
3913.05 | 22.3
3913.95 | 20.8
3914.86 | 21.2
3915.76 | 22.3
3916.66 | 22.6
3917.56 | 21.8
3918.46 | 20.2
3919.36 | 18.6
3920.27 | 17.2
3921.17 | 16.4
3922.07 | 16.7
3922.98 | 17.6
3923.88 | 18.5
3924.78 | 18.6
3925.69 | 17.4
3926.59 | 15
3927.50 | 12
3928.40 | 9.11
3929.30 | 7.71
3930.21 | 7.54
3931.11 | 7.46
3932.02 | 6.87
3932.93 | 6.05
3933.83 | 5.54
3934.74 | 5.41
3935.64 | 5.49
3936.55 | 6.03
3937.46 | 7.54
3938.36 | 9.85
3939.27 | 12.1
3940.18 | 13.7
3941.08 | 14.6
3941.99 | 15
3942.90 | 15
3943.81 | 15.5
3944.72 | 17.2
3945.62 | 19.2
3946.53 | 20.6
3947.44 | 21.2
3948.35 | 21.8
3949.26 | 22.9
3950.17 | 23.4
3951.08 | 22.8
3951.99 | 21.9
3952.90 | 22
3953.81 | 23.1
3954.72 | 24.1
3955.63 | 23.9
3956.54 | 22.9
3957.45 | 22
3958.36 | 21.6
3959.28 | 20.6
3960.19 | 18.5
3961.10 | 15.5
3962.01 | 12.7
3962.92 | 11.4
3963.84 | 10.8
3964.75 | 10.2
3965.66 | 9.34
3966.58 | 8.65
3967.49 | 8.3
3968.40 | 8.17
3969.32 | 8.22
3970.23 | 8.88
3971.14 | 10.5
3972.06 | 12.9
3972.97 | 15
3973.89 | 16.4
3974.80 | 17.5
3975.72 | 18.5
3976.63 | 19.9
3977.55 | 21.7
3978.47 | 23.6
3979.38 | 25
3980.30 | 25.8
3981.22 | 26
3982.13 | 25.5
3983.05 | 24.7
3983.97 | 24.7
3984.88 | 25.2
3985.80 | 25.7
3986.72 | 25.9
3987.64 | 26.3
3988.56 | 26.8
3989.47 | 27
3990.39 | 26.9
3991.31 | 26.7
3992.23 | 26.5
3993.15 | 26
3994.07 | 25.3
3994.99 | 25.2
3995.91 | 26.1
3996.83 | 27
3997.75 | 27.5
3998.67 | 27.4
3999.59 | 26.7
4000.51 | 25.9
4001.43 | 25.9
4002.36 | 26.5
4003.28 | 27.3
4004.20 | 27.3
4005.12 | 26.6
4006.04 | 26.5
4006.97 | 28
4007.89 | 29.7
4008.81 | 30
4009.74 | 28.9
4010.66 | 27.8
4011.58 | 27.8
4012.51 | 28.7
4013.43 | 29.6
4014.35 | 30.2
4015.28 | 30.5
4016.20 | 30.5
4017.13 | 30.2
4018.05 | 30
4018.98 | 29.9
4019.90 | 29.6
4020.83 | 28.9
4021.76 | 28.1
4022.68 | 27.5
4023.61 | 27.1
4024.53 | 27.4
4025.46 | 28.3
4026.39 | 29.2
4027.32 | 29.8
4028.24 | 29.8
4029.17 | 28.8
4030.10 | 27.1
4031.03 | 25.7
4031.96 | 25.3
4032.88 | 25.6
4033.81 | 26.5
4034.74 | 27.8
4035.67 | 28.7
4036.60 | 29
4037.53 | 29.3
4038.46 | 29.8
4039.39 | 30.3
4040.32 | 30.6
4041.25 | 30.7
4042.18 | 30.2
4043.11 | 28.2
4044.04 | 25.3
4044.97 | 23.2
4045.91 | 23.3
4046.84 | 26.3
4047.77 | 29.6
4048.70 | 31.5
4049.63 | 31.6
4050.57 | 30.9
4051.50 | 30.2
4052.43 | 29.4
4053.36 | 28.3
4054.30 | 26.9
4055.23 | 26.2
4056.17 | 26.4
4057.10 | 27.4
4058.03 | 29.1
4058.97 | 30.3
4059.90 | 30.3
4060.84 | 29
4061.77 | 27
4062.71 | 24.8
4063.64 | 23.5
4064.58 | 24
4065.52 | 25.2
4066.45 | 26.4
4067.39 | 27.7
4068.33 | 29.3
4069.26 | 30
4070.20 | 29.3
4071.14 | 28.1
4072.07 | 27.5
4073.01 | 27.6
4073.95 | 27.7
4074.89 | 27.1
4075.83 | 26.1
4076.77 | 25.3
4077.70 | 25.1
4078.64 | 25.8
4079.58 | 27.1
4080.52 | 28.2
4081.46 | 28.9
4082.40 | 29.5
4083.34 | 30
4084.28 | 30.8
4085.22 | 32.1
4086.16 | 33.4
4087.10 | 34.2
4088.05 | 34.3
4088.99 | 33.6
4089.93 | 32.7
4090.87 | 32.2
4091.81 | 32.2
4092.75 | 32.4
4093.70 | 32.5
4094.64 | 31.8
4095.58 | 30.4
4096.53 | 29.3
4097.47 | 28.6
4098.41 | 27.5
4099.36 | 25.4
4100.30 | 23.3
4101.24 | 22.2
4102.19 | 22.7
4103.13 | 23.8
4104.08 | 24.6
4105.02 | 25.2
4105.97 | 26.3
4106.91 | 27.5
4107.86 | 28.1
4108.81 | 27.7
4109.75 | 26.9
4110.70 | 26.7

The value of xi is 4031.96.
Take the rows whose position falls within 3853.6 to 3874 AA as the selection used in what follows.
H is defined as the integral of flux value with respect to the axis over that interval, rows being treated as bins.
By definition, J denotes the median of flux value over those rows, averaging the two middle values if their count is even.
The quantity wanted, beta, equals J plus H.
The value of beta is 443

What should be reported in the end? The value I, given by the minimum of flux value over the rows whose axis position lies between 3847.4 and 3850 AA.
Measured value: 24.4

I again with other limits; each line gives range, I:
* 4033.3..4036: 26.5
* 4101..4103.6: 22.2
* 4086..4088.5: 33.4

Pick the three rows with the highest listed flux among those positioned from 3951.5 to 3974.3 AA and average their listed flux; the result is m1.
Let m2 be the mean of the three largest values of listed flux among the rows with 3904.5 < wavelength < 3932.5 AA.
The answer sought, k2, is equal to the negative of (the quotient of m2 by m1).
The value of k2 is -1.1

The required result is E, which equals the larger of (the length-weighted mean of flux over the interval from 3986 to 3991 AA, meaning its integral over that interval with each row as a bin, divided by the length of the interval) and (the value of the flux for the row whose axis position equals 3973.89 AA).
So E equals 26.5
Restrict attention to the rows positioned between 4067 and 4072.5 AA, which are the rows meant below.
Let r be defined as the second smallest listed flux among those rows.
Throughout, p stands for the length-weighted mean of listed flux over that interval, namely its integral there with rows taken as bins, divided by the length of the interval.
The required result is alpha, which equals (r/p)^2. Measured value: 0.932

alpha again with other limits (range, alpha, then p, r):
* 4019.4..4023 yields 0.965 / 28.6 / 28.1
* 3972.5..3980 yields 0.685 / 19.8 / 16.4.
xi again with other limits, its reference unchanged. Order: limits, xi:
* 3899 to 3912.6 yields 3905.85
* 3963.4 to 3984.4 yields 3968.40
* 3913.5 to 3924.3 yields 3921.17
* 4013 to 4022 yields 4021.76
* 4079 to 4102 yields 4101.24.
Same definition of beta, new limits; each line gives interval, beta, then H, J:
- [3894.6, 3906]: 249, 229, 19.7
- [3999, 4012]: 385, 357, 27.3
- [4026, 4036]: 304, 276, 27.8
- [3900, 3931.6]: 612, 592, 19.6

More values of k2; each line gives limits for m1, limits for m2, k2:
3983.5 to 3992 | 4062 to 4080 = -1.1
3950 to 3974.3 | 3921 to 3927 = -0.8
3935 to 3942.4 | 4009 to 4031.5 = -2.1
